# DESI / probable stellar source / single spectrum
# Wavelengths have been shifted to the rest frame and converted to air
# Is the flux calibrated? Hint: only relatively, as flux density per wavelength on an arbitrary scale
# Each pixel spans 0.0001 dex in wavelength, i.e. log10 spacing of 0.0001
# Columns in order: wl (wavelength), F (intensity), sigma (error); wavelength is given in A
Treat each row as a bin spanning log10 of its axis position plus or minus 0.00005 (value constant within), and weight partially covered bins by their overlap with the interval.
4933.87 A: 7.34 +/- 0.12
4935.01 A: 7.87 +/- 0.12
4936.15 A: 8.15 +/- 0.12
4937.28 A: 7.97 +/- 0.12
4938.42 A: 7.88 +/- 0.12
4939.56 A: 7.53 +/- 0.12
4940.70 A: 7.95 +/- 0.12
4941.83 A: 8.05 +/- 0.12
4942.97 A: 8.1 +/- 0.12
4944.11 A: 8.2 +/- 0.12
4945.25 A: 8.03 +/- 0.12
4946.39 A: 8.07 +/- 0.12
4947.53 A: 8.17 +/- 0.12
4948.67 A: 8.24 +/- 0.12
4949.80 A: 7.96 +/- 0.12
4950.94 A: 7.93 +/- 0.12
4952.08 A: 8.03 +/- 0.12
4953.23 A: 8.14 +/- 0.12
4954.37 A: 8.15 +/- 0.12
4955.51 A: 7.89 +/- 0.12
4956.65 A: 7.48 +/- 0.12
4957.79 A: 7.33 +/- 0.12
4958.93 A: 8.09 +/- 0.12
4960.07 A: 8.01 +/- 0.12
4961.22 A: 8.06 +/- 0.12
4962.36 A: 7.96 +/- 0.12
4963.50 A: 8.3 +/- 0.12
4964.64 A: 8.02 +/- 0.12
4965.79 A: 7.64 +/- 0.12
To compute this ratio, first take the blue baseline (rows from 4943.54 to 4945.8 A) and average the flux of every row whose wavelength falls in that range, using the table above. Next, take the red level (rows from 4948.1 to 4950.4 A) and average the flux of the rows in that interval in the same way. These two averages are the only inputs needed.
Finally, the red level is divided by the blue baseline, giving 1.00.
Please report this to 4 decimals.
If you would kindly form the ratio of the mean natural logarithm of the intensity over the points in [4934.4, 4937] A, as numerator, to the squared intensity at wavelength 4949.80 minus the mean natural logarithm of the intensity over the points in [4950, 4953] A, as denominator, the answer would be 0.0339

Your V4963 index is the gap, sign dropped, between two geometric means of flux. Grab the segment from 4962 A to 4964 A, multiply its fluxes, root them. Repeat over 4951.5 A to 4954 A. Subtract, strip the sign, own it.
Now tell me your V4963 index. 0.0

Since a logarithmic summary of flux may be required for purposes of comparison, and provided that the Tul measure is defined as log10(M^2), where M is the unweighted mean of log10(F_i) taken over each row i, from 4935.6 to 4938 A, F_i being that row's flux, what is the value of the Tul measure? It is -0.085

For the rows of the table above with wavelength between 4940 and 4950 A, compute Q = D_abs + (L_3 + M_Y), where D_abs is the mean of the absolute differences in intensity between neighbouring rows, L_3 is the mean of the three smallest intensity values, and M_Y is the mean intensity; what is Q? 16.2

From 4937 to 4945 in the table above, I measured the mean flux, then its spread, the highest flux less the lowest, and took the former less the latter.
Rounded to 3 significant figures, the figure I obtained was 7.28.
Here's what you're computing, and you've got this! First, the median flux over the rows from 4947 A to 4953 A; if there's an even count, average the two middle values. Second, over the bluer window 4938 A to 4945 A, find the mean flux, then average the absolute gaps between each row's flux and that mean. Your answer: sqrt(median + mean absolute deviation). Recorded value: 2.863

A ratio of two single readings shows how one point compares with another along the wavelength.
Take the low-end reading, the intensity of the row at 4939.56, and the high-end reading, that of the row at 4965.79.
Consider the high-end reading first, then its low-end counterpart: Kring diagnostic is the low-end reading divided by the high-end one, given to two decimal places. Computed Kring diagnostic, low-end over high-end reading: 0.99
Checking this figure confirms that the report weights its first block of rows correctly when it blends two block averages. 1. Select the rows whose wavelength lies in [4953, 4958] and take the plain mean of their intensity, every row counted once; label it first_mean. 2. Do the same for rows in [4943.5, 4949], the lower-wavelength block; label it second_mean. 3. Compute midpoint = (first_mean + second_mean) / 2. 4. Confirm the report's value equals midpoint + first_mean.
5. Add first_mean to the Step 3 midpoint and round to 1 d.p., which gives 15.8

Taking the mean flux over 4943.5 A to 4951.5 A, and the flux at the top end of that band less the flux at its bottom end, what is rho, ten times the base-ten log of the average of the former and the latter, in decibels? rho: 5.92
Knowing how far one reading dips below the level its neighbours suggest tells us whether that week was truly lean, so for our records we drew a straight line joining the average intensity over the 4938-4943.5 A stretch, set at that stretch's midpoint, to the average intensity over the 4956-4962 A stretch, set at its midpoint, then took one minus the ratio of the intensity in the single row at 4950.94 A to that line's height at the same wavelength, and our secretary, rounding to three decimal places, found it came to -0.011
